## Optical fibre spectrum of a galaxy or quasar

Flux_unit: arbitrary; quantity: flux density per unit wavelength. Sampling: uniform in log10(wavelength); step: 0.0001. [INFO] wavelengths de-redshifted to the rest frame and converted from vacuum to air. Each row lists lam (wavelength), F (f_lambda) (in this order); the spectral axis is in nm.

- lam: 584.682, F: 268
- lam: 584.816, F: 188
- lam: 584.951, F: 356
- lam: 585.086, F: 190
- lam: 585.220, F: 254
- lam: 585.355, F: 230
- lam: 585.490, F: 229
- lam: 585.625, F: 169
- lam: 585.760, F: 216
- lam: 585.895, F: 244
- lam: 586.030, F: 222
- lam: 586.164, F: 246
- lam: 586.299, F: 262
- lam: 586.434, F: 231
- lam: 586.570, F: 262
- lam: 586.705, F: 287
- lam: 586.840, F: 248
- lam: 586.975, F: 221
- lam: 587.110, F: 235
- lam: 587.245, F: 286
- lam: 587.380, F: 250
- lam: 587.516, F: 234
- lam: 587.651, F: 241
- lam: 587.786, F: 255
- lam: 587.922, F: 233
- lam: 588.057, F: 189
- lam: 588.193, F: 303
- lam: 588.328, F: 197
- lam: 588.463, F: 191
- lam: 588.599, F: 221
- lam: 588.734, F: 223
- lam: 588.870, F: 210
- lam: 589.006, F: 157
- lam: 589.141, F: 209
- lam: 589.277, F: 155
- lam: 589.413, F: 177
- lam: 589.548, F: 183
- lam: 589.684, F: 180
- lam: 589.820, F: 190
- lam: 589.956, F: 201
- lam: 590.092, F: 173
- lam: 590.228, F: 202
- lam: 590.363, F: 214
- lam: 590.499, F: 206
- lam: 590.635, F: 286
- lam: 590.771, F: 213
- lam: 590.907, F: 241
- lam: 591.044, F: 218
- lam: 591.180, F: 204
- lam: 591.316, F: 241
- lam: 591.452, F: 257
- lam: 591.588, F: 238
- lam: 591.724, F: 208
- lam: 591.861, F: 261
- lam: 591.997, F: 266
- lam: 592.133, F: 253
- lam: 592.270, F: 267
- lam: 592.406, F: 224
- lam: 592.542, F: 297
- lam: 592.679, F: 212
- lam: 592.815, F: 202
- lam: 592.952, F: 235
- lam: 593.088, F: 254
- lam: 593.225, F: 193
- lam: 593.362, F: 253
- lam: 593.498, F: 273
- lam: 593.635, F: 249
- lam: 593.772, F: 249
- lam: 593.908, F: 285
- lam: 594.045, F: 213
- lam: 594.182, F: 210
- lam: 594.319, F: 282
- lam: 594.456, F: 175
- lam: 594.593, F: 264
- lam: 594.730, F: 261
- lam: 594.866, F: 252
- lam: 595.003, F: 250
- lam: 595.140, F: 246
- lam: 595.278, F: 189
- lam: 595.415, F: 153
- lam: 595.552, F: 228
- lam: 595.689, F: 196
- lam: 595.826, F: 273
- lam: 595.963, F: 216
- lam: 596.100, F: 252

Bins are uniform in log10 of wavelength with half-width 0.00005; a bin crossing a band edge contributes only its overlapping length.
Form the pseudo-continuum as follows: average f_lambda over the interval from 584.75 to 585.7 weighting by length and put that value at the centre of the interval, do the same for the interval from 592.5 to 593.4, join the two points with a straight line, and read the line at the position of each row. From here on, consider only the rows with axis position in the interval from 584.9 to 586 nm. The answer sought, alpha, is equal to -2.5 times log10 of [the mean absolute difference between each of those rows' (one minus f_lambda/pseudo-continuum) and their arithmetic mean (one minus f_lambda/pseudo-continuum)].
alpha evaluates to 2.00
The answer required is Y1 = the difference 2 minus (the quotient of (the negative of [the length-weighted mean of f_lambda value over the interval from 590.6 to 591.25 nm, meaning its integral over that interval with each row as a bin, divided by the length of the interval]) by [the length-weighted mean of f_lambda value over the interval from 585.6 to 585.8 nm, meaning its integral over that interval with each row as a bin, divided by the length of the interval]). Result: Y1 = 3.18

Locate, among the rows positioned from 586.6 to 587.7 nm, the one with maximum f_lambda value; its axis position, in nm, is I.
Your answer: 586.705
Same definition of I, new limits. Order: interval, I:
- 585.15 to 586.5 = 586.299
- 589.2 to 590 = 589.956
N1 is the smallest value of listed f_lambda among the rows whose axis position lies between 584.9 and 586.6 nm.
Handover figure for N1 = 169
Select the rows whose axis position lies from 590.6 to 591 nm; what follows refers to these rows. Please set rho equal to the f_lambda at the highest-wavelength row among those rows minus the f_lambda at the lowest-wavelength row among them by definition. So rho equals -45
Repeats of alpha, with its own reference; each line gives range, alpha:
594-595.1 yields 2.25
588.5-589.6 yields 2.46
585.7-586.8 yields 2.77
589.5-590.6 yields 3.21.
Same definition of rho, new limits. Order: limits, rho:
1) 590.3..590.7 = 72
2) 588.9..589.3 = -2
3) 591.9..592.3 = 1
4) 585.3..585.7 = -61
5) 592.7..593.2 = 52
